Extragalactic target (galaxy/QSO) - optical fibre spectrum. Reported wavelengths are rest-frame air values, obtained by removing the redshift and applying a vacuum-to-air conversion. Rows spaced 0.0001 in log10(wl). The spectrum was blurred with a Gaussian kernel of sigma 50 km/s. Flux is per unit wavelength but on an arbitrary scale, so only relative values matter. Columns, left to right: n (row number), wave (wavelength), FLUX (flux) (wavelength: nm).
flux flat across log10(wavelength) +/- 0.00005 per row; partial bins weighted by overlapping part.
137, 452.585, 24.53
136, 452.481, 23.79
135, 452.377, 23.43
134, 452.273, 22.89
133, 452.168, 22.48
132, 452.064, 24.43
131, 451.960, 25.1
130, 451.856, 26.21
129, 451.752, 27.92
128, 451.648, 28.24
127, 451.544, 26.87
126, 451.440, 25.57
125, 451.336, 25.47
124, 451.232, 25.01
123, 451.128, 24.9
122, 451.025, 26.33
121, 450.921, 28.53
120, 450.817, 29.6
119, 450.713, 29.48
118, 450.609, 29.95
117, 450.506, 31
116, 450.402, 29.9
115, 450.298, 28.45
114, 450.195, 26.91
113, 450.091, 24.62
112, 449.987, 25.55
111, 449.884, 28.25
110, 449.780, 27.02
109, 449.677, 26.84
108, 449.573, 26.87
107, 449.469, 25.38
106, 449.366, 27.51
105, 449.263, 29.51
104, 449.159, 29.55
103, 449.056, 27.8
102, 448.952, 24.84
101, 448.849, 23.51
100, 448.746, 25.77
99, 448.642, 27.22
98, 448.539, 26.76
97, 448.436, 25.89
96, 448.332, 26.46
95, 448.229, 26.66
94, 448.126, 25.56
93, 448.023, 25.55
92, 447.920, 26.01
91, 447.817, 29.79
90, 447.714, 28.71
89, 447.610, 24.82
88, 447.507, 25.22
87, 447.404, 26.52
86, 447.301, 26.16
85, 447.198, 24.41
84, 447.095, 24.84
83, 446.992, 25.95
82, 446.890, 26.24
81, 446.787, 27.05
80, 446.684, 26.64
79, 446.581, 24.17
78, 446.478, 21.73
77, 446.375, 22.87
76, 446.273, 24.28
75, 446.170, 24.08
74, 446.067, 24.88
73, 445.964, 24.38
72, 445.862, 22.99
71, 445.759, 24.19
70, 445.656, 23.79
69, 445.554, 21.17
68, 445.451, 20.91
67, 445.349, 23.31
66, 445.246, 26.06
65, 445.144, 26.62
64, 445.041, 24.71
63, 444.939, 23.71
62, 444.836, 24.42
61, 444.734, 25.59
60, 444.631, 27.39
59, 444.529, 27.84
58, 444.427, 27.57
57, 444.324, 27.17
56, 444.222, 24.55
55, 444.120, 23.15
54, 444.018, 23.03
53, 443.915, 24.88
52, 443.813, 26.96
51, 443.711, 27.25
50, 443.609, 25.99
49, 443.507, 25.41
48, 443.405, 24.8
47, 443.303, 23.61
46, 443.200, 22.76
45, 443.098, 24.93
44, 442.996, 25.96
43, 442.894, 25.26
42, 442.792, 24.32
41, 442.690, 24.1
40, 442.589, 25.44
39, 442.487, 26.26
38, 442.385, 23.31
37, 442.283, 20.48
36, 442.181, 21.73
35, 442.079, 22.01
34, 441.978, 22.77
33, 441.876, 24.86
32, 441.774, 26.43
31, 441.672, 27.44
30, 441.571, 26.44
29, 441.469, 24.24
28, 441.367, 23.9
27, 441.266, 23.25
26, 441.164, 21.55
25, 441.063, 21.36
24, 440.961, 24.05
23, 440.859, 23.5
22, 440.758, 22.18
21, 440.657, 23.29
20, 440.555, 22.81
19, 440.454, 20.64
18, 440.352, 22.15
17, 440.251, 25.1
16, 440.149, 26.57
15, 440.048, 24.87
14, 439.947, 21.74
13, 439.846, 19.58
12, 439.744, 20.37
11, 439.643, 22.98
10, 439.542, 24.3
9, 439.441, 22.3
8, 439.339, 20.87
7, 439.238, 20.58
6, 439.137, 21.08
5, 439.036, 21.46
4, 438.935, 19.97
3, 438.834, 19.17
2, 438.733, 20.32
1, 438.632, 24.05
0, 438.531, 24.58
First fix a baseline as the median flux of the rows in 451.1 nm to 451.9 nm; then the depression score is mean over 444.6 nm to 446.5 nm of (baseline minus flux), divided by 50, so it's 0.037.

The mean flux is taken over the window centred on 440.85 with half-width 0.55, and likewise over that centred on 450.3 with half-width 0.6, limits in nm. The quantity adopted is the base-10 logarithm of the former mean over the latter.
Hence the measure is -0.097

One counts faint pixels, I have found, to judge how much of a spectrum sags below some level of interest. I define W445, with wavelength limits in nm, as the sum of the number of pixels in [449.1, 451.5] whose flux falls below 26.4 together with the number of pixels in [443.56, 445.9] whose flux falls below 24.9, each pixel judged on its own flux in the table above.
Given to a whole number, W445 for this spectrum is 21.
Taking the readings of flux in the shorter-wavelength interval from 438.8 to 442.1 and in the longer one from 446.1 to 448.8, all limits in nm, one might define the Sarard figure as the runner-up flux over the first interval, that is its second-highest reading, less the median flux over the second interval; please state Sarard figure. 0.65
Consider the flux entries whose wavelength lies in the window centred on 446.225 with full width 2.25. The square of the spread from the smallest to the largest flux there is 38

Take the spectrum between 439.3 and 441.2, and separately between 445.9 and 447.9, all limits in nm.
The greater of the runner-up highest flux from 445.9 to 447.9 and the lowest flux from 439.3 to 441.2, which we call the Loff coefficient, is 28.7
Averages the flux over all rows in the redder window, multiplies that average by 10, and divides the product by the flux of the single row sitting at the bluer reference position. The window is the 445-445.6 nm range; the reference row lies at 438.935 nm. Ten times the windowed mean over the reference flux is 11.9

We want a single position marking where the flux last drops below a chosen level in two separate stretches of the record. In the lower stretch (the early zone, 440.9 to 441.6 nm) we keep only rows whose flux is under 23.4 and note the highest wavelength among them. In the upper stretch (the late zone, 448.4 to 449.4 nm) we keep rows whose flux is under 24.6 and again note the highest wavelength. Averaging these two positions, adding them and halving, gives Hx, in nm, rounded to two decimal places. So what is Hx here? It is 445.06 nm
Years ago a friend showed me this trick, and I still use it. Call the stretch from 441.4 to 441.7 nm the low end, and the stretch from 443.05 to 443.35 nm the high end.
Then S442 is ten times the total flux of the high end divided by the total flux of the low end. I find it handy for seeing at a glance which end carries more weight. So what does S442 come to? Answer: 9.1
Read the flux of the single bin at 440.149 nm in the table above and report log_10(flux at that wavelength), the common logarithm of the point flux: 1.424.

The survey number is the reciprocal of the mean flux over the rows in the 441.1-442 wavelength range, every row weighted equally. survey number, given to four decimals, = 0.0407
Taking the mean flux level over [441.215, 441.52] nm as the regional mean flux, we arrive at 24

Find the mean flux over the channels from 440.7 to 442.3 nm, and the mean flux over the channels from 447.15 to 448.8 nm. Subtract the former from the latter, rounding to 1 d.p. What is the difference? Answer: 2.8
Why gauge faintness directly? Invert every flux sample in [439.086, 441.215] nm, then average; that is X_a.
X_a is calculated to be 0.045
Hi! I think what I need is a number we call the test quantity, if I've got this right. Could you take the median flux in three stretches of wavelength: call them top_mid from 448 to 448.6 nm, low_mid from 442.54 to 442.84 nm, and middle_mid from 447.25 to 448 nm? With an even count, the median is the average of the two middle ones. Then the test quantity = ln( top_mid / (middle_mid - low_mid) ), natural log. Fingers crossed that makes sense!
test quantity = 2.7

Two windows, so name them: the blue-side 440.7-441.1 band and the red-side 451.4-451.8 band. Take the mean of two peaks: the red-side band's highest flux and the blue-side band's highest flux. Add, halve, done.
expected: 26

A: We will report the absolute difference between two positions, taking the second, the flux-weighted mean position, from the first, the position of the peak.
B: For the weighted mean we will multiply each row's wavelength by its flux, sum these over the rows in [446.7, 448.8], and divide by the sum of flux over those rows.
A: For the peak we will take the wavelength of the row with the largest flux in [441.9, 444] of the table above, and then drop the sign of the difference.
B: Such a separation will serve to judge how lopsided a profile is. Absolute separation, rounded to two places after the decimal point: 4.06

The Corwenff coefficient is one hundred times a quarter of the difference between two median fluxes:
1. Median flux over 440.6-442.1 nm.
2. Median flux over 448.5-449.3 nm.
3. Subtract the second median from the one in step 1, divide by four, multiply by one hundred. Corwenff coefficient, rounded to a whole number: -87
